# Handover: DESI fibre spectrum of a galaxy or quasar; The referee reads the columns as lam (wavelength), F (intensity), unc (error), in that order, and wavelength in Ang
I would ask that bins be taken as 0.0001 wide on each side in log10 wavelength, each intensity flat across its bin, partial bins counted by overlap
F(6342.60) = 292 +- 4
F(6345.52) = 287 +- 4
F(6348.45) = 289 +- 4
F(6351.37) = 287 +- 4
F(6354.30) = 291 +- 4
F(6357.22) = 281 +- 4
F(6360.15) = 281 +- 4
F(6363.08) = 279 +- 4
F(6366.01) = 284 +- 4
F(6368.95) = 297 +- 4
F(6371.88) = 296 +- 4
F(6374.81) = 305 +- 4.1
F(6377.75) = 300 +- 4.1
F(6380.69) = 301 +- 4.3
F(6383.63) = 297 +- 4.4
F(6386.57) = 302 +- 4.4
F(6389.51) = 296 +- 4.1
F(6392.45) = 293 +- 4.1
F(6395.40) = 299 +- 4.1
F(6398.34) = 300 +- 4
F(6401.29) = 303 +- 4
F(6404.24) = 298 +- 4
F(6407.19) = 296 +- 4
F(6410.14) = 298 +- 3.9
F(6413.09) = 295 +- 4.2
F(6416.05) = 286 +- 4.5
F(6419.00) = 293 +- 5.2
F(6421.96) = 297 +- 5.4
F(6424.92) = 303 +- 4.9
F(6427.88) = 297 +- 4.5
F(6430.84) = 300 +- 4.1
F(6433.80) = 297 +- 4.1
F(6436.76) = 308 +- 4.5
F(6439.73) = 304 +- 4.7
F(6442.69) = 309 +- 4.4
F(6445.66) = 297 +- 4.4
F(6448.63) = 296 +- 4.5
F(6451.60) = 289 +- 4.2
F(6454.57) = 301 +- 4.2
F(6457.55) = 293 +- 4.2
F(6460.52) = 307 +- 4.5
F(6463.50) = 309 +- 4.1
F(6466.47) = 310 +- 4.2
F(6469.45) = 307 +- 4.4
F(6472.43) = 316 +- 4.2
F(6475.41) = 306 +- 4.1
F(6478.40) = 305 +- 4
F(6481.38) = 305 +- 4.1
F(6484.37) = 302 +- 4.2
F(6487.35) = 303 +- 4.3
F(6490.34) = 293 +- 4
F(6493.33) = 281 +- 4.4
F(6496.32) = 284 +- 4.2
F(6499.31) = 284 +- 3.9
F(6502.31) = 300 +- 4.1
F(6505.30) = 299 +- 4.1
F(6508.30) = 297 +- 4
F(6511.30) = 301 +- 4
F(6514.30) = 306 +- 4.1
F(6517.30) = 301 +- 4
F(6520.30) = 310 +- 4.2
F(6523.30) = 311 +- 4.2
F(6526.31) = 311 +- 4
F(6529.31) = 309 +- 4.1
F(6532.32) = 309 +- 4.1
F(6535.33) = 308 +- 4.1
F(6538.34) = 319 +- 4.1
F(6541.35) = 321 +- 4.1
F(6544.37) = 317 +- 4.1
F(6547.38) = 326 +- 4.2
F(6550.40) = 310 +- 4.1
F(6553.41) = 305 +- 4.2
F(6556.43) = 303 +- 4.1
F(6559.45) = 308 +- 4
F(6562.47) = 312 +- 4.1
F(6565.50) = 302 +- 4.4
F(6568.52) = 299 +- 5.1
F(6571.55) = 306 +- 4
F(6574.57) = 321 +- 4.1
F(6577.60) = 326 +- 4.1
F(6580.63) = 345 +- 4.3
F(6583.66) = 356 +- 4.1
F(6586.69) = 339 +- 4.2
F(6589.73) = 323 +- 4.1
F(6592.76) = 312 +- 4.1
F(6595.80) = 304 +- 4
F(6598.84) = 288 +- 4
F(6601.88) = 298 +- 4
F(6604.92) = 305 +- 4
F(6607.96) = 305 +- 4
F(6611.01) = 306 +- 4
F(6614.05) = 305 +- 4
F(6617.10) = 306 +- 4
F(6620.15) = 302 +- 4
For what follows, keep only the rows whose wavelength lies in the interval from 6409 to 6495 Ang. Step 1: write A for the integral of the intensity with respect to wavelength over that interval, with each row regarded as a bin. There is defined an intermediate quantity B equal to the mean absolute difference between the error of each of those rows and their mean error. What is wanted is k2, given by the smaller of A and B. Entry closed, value 0.25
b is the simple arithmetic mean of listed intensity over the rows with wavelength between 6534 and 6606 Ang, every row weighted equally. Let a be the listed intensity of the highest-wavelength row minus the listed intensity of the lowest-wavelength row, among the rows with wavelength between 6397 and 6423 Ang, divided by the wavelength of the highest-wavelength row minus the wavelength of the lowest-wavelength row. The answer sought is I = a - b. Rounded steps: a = -0.1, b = 315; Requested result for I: -315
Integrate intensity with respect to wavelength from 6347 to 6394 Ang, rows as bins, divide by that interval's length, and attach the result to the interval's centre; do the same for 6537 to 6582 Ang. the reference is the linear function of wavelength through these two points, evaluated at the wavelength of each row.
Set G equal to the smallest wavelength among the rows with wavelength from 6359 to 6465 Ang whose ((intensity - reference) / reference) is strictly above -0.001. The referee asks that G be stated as 6368.95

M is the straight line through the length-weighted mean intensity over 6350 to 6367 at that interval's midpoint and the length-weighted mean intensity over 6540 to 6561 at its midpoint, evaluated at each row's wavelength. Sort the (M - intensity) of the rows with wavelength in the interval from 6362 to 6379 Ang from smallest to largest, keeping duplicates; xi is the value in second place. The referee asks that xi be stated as -13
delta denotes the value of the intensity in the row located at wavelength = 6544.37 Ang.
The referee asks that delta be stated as 317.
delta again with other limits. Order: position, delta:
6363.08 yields 279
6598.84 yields 288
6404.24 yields 298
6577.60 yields 326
